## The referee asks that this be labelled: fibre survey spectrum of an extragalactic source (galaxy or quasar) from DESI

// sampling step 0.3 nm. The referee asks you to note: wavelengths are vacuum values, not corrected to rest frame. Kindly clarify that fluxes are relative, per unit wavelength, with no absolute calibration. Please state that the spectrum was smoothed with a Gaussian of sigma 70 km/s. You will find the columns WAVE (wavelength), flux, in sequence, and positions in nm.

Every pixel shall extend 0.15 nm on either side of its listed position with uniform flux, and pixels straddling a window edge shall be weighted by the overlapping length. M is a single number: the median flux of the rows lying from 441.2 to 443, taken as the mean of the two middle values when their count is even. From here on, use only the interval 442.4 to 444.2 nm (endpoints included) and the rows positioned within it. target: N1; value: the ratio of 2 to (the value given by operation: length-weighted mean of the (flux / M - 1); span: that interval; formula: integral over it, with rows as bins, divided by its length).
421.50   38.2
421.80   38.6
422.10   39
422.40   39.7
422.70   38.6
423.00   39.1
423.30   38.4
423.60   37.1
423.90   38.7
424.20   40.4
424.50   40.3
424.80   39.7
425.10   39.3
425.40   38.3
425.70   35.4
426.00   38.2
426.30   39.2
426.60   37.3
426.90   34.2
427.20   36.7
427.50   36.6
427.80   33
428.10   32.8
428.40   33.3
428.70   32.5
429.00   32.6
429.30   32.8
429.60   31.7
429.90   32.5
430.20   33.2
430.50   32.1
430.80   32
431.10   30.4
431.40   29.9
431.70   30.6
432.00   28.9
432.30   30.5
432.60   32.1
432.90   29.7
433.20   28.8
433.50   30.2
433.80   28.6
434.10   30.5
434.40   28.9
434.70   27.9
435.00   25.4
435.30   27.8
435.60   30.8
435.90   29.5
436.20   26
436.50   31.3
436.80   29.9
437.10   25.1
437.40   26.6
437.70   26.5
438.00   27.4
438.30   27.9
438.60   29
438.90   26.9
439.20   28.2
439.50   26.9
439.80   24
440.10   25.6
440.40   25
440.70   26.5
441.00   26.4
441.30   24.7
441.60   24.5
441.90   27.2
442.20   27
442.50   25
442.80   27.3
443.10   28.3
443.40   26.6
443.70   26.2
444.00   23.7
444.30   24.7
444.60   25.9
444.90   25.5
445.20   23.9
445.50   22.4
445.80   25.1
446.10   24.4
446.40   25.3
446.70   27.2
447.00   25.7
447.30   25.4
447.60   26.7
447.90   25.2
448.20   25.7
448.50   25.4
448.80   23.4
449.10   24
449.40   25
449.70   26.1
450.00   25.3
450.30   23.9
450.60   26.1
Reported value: 297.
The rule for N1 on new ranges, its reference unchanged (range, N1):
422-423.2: 4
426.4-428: 5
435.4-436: 13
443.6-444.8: -58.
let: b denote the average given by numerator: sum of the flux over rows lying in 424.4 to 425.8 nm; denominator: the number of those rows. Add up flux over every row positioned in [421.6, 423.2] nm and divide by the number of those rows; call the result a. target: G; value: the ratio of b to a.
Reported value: 0.99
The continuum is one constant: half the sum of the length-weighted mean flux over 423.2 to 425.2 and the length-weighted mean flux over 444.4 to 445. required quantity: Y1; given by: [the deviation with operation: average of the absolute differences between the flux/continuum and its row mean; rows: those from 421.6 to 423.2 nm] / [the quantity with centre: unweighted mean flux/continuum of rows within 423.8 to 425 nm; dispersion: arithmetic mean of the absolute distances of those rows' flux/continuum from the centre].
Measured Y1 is 0.56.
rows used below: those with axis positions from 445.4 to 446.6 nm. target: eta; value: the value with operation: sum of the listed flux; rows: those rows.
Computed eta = 97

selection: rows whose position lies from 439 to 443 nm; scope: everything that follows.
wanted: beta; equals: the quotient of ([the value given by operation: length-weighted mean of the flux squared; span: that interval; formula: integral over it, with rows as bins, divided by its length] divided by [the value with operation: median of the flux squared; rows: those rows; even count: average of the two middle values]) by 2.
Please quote 0.488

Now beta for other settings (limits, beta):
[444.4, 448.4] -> 0.495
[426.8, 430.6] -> 0.519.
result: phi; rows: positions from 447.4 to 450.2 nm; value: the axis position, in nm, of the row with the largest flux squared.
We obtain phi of 447.60 nm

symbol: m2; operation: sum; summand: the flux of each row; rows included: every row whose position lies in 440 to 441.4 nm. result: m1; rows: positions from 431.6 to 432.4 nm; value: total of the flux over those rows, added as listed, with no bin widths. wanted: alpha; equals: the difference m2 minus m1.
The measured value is 38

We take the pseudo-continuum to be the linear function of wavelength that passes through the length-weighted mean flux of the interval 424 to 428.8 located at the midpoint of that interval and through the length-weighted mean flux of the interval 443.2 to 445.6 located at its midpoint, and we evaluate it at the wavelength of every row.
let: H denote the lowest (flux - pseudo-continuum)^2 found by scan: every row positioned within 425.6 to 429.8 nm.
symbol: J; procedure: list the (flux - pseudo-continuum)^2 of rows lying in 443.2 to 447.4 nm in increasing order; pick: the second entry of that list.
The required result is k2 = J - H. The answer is 0.1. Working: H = 0.21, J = 0.3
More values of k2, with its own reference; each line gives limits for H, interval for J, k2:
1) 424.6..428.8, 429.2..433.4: 1.0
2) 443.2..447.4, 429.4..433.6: 1.0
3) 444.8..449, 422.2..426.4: -0.2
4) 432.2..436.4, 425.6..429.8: 0.3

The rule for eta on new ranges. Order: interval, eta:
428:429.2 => 131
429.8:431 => 130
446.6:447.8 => 105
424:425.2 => 160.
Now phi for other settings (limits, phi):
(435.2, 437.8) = 436.50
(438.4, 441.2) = 438.60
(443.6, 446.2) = 443.70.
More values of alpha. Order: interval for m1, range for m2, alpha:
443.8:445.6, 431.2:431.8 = -86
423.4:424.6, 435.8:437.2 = -15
